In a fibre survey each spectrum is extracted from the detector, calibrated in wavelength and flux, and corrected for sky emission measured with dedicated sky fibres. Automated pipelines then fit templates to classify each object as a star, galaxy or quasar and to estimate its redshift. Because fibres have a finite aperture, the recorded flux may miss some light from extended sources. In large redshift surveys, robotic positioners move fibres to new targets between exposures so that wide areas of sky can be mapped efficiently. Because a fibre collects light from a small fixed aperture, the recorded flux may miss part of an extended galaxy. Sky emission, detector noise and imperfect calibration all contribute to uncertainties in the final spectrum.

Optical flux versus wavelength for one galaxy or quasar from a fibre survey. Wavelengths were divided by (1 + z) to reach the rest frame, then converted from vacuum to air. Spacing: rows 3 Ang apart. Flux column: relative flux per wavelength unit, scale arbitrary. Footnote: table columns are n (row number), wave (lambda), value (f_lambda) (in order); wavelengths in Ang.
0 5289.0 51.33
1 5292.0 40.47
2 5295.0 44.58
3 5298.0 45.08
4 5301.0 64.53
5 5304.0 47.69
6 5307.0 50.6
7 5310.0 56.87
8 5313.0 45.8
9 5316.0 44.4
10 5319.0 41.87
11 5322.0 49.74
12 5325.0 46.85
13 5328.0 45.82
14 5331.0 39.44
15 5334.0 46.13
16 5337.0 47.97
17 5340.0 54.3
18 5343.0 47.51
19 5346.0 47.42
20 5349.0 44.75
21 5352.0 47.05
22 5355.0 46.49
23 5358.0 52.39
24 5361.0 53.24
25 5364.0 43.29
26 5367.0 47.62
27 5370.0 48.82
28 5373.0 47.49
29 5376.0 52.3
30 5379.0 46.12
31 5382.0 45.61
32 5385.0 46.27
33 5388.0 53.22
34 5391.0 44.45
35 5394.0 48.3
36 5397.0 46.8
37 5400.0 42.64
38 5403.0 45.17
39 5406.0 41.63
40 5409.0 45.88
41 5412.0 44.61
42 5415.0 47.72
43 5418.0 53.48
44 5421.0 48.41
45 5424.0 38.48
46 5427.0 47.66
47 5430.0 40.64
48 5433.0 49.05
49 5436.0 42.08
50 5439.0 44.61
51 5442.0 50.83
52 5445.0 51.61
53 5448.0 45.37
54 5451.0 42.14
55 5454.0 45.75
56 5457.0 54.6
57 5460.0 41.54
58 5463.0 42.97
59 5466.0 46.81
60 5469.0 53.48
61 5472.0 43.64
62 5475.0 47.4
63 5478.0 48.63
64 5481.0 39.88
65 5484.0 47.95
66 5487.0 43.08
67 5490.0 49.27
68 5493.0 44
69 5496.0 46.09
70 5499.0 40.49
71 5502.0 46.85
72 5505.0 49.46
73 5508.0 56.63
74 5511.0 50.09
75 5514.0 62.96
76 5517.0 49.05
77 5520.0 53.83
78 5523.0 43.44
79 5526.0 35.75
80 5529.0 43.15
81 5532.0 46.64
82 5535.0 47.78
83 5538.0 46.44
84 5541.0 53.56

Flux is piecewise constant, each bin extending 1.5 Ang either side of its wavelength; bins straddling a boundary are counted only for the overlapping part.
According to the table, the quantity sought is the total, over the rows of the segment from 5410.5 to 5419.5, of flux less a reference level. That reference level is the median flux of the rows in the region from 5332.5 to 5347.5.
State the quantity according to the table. 3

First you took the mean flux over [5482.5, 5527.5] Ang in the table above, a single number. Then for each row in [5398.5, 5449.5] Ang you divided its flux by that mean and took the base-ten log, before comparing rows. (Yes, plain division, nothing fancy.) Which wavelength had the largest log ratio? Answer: 5418.0 Ang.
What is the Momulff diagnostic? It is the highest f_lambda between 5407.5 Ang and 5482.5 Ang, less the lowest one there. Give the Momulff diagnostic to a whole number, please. 16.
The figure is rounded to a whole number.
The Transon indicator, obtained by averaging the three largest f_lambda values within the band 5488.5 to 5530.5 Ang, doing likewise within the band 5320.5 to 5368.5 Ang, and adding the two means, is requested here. 111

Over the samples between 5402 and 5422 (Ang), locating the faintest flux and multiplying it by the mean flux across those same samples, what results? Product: 1944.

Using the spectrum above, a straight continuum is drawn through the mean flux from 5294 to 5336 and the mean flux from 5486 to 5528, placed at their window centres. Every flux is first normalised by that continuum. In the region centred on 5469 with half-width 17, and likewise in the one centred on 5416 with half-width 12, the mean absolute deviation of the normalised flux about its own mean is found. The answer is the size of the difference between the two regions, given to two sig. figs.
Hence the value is 0.0034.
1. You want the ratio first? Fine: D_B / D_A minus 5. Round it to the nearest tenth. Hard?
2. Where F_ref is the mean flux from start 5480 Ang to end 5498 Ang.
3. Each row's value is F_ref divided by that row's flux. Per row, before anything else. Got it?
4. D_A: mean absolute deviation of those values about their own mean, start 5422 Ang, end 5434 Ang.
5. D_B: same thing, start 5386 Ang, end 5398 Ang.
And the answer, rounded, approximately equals -4.5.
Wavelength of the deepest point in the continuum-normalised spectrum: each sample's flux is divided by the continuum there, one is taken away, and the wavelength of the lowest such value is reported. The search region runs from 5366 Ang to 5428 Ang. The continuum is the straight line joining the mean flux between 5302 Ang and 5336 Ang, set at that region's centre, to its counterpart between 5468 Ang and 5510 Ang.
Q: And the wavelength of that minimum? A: 5424.0 Ang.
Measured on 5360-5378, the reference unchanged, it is 5364.0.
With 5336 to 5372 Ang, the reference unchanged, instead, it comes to 5364.0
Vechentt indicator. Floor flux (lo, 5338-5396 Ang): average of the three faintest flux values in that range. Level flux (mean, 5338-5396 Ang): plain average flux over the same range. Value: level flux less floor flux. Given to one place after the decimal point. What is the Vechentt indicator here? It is 4.1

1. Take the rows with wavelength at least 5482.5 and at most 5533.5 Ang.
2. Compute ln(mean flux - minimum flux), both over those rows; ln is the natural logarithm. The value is 2.47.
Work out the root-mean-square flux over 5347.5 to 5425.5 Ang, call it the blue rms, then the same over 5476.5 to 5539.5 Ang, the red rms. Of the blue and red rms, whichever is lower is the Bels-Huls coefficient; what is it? 47.1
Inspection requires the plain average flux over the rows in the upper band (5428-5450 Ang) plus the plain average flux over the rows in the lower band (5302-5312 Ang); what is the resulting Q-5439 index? 98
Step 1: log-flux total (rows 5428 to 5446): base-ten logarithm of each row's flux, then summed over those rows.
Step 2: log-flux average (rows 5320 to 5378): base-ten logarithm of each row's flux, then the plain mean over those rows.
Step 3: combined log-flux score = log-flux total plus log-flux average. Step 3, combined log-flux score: 11.7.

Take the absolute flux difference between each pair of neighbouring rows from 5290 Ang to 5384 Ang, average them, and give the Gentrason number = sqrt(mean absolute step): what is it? 2.2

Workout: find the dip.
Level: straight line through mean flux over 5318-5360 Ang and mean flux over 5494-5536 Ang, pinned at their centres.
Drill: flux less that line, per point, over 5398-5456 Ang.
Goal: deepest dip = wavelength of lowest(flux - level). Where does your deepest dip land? 5424.0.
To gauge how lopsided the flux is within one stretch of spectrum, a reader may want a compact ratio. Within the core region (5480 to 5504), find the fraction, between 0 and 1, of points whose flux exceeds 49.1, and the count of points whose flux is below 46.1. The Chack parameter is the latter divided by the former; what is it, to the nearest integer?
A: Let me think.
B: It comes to 40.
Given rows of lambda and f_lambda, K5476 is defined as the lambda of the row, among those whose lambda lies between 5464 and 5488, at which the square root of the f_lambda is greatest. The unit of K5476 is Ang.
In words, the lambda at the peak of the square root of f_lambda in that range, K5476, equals 5469.0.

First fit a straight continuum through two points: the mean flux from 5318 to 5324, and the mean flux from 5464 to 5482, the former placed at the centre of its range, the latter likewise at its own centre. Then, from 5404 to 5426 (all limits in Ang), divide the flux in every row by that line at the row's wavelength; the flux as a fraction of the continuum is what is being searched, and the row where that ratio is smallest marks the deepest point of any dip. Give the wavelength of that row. 5424.0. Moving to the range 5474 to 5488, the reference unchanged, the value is 5481.0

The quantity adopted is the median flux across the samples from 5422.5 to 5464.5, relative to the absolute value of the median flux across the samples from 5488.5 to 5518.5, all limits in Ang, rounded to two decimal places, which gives 0.92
